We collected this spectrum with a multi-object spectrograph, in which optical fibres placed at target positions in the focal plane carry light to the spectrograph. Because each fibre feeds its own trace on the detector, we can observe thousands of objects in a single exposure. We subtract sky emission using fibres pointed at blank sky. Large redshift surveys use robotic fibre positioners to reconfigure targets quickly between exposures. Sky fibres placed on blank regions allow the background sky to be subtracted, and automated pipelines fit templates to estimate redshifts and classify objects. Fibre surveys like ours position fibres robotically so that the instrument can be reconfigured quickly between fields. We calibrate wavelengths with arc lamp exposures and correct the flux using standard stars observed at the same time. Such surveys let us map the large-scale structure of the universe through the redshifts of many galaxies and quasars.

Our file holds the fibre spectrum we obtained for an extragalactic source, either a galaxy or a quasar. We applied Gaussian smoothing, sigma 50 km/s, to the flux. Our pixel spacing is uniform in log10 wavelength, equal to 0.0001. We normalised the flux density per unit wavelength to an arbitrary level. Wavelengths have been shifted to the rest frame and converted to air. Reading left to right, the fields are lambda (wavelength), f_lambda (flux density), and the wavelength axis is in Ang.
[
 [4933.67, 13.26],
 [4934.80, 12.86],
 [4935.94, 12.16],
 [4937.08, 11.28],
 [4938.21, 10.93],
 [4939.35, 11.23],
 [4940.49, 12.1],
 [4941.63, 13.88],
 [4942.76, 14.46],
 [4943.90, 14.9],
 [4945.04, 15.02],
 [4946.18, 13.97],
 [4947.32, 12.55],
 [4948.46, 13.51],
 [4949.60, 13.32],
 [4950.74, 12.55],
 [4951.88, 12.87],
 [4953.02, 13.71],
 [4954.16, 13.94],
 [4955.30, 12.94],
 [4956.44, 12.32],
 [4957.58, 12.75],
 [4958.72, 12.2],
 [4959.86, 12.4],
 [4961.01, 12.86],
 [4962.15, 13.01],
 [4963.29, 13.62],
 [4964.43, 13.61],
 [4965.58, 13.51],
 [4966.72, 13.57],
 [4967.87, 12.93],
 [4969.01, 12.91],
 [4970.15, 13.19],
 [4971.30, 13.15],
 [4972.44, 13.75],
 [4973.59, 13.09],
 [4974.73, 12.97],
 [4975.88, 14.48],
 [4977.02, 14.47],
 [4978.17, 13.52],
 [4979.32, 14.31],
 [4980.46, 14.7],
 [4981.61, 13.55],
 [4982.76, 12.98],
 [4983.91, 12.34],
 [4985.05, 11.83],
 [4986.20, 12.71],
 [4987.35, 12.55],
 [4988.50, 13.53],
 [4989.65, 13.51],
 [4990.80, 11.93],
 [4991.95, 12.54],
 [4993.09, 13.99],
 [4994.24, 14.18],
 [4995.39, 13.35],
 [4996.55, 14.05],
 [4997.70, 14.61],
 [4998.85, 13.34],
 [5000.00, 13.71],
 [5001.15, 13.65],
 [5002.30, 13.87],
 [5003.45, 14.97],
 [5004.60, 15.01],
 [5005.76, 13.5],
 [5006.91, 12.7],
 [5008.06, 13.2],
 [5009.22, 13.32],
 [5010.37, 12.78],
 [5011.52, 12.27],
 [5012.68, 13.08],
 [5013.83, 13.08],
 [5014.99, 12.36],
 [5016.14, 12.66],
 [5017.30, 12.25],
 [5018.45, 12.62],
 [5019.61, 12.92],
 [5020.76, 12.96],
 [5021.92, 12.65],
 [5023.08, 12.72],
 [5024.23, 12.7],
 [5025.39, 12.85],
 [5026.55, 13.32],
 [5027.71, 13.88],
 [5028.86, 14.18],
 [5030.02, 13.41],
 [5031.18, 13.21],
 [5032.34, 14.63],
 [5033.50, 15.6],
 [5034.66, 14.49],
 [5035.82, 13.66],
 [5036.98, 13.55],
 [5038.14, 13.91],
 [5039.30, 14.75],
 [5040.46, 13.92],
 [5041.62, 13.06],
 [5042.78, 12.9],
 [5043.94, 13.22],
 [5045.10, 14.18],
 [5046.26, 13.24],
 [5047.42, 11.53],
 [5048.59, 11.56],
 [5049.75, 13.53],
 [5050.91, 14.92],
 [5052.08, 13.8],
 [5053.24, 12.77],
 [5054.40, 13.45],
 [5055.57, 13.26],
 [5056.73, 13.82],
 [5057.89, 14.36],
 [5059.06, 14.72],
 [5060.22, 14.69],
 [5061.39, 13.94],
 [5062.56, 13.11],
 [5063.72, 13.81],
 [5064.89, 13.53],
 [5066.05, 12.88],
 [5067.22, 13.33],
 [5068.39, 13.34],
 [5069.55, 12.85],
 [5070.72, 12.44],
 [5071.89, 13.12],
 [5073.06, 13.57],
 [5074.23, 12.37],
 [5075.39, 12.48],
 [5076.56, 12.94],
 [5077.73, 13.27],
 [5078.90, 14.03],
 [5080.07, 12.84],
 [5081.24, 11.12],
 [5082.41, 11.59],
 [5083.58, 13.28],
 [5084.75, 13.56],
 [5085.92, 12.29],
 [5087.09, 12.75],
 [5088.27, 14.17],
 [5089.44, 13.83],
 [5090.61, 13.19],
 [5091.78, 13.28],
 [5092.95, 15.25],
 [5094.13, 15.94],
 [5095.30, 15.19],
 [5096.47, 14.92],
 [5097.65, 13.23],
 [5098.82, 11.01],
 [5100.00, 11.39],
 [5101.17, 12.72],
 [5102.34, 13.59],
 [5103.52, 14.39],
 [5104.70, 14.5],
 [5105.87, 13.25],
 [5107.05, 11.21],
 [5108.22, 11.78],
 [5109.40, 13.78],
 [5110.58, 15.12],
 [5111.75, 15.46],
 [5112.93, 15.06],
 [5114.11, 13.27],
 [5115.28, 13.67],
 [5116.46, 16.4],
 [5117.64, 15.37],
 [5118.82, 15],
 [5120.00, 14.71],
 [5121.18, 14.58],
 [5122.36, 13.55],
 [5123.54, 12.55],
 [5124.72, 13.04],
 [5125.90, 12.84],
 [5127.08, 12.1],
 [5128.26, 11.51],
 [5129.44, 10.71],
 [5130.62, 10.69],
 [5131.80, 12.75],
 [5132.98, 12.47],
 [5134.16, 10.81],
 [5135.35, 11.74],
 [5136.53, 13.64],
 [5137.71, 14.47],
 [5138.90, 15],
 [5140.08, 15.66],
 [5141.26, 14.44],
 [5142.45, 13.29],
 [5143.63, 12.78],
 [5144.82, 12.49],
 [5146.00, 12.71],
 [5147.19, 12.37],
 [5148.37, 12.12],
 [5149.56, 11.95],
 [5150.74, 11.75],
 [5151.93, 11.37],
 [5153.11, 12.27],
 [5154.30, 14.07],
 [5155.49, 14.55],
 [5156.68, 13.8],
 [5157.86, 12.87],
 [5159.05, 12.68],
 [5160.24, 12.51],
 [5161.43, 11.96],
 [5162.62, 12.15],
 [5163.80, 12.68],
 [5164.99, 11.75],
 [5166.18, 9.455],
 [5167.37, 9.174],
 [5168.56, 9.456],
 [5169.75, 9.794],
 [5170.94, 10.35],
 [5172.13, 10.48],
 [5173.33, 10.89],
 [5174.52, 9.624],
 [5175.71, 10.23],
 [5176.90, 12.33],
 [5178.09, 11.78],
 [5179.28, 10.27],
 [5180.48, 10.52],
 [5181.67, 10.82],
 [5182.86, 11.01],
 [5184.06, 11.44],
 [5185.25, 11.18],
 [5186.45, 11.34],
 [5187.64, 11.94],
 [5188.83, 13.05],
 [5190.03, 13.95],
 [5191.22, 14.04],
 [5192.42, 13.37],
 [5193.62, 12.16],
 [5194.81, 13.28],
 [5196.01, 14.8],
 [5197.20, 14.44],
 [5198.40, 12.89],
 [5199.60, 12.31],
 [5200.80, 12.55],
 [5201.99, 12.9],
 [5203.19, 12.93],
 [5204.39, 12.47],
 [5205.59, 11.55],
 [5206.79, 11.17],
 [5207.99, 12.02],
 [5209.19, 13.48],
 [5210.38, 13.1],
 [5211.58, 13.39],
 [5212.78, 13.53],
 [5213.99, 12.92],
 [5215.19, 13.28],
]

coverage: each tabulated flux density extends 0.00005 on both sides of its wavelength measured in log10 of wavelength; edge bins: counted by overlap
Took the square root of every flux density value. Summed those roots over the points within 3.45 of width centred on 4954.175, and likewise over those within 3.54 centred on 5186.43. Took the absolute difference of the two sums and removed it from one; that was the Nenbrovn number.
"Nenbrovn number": 0.13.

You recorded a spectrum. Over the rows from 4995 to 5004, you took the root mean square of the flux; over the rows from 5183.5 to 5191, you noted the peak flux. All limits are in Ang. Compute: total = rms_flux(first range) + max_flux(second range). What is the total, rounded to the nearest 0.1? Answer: 27.9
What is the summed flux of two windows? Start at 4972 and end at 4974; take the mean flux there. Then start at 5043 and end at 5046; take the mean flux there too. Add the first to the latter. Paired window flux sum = 27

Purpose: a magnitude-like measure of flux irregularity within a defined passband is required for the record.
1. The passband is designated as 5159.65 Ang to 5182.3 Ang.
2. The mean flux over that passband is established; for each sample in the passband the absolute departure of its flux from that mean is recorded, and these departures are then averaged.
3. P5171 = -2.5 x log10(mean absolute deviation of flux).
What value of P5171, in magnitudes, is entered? 0.03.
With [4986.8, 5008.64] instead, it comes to 0.55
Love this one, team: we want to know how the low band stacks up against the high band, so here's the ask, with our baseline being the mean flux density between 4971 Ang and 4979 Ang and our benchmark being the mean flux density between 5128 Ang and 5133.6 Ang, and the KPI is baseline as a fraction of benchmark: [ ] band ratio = 1.17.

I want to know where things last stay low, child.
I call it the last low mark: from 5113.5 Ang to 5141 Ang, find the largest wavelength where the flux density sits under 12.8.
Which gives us 5135.35 Ang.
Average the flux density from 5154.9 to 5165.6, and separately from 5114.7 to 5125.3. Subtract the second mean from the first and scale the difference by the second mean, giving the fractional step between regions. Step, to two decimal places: -0.11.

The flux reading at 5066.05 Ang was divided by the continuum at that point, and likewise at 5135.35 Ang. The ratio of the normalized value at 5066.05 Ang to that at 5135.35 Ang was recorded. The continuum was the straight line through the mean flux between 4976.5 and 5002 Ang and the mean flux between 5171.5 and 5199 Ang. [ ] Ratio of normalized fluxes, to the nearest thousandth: 1.054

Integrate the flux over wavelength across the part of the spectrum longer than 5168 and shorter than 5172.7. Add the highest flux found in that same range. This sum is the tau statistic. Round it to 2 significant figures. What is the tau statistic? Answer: 58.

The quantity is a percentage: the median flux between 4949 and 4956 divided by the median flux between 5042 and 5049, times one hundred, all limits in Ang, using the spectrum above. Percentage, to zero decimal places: 101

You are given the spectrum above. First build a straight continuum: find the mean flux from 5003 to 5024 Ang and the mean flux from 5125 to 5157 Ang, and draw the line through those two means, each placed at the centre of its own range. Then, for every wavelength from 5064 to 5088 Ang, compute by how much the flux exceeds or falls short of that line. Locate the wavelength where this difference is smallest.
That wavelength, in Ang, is 5081.24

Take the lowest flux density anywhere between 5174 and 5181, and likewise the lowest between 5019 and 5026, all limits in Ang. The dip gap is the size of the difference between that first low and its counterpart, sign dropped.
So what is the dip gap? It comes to 3.0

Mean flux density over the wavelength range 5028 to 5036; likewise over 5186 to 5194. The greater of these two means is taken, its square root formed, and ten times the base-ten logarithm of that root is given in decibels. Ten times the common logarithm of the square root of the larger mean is 5.76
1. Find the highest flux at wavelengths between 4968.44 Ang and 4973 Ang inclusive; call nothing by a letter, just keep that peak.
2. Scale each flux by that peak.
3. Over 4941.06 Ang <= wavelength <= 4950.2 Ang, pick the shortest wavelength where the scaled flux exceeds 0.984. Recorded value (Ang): 4941.63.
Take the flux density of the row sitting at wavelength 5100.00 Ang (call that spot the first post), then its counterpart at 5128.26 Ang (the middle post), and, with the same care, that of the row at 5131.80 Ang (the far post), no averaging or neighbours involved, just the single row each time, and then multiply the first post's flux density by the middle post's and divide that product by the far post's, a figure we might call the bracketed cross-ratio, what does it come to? 10.28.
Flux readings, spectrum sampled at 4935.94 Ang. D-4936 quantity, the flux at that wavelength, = 12.16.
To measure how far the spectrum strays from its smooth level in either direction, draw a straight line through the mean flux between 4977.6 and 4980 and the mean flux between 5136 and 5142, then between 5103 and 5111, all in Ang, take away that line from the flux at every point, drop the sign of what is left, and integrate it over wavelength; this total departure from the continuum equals 10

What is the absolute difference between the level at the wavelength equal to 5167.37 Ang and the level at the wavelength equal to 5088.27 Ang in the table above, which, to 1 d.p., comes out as 5.0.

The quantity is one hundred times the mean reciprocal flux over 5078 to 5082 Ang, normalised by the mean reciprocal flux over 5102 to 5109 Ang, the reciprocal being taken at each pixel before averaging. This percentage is 104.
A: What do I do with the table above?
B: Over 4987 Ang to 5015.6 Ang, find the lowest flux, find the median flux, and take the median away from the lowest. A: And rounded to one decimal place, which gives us -1.4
